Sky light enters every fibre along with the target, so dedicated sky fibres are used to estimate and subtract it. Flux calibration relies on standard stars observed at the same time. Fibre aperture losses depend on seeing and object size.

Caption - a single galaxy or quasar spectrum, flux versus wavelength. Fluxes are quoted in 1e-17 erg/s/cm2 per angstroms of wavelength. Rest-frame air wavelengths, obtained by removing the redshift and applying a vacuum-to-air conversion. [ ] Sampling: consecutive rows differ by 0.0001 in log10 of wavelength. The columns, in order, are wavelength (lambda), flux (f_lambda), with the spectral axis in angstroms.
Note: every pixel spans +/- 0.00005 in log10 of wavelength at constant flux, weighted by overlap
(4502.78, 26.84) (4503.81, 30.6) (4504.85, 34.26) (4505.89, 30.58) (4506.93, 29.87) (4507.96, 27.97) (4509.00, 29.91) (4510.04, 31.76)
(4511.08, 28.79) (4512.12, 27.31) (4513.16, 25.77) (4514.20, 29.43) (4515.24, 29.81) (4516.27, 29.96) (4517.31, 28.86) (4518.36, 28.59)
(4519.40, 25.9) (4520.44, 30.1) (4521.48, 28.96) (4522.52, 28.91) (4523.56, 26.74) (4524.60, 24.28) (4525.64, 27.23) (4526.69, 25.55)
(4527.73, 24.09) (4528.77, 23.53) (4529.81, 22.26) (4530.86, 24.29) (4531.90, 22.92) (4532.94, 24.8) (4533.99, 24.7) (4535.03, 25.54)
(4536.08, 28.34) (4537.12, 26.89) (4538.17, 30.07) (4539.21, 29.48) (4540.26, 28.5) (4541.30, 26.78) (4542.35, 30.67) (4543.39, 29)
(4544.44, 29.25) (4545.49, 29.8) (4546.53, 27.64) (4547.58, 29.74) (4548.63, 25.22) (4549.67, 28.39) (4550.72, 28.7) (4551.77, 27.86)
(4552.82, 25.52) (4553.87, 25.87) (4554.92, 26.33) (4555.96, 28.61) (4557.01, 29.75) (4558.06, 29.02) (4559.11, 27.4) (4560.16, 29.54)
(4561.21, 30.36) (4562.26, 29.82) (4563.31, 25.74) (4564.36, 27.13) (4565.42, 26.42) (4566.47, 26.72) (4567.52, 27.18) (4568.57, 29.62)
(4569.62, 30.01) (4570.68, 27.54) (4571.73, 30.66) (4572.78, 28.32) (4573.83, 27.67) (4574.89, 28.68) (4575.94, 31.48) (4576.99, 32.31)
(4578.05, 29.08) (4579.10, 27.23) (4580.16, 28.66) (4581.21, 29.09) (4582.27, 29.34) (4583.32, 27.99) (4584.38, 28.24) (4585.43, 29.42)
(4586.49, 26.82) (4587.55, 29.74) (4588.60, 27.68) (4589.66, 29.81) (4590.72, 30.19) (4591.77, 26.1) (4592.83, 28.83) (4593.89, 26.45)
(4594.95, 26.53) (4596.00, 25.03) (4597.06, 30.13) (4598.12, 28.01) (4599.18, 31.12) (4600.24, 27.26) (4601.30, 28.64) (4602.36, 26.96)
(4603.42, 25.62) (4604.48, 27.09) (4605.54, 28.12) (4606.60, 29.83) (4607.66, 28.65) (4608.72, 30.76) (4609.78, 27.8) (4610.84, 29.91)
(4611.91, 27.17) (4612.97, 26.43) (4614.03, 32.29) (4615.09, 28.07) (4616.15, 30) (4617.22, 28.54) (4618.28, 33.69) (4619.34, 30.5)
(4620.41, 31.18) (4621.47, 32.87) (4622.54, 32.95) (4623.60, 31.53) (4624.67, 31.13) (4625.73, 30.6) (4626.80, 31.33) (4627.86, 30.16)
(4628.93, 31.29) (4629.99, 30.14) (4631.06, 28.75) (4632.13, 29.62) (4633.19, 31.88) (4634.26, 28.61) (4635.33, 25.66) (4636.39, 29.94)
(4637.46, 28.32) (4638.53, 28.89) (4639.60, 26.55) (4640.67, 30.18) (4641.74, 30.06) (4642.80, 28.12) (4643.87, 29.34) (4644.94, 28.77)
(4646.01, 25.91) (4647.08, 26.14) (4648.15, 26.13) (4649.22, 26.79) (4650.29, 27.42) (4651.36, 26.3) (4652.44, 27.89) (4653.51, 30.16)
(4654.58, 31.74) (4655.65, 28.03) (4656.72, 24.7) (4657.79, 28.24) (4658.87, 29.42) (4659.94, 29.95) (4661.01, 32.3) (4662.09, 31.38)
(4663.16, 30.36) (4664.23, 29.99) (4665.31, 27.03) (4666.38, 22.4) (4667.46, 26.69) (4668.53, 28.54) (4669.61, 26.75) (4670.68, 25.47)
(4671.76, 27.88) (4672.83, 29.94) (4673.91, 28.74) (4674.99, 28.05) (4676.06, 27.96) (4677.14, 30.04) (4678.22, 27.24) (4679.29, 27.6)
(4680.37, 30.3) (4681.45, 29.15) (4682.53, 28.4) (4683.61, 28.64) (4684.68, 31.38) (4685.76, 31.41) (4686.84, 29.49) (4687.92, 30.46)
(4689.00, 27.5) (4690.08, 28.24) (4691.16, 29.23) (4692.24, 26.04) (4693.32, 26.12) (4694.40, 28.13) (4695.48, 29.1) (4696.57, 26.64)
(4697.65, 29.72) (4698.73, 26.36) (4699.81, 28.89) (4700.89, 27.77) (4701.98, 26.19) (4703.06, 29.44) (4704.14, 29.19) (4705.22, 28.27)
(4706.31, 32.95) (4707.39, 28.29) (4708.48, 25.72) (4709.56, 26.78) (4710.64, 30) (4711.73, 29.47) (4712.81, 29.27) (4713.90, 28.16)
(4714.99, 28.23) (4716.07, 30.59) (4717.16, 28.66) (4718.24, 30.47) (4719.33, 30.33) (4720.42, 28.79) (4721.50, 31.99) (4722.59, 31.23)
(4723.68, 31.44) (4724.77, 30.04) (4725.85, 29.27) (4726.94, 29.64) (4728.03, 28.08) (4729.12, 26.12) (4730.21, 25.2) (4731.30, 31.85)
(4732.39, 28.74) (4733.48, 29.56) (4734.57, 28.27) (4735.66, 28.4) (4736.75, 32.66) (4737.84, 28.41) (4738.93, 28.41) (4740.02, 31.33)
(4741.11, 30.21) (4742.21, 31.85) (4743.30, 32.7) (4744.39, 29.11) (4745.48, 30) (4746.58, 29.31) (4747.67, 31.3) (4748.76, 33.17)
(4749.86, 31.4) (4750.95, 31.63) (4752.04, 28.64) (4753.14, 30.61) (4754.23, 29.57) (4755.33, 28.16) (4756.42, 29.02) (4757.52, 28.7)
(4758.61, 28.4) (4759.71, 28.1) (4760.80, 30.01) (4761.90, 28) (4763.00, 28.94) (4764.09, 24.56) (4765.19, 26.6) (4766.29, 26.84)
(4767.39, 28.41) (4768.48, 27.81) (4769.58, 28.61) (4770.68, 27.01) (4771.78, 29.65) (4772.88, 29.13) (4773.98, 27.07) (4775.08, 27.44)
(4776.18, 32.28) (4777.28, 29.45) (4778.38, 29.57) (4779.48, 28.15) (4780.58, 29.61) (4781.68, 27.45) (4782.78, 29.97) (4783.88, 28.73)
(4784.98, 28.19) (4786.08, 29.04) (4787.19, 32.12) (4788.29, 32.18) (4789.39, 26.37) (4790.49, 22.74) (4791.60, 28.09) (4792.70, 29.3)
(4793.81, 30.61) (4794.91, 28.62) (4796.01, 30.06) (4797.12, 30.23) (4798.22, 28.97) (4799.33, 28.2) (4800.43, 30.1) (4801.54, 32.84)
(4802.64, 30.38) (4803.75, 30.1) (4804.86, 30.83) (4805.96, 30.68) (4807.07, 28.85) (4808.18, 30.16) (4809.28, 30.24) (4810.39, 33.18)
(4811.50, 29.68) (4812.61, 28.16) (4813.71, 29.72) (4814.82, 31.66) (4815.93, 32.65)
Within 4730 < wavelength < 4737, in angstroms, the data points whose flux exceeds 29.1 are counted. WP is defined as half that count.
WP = 1.50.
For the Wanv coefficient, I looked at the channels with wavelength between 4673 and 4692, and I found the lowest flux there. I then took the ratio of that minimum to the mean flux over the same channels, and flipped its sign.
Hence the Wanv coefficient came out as -0.94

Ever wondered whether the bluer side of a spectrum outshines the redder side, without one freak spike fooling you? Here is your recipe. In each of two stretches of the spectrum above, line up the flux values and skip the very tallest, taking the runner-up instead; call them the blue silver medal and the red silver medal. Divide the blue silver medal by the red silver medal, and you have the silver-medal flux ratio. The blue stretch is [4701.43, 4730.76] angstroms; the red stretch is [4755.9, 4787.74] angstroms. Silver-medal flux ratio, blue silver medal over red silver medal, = 1.00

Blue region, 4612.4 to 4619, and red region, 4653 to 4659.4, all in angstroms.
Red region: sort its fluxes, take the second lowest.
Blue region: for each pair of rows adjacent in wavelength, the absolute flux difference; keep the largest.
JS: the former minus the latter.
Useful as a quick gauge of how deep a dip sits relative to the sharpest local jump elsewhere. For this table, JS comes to 22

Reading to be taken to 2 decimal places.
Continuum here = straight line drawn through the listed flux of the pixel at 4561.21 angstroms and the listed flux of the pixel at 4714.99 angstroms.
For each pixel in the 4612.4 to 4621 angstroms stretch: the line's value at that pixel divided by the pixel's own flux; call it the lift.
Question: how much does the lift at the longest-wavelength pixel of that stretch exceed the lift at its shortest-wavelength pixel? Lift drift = -0.17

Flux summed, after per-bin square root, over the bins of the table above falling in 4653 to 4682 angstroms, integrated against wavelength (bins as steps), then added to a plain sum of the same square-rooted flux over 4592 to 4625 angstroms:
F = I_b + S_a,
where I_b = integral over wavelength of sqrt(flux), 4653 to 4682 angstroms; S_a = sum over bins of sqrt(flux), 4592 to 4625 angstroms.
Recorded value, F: 322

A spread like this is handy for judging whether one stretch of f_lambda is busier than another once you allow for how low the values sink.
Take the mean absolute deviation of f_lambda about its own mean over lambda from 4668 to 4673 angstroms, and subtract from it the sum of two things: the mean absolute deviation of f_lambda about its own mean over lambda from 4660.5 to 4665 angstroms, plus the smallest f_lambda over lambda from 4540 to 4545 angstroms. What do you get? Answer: -26.3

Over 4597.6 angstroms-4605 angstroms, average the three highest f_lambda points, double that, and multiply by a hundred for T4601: 5851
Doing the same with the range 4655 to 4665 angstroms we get 6269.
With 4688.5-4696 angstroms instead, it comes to 5771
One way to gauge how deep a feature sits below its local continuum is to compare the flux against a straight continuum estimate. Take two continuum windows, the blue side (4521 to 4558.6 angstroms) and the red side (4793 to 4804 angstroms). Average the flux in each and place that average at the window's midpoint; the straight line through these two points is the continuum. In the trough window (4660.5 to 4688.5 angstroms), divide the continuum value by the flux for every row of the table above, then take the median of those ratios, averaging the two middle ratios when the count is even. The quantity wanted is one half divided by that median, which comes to 0.501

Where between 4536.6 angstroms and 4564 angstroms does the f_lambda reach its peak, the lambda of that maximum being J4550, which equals 4542.35 angstroms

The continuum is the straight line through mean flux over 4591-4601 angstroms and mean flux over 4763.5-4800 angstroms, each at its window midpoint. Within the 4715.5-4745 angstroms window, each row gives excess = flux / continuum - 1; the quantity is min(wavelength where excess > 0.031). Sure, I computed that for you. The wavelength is 4716.07 angstroms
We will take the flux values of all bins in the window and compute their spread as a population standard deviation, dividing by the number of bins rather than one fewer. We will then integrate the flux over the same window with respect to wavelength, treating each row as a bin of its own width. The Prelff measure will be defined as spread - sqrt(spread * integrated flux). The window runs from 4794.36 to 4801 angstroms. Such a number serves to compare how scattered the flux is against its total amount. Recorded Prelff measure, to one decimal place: -11.7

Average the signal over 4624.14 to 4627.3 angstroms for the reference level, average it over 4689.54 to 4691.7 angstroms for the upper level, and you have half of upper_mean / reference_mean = 0.46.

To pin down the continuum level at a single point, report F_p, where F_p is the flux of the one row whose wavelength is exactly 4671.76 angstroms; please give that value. 27.88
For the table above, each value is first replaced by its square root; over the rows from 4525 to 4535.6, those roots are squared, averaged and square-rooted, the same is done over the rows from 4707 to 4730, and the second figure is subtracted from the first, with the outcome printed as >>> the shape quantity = -0.45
